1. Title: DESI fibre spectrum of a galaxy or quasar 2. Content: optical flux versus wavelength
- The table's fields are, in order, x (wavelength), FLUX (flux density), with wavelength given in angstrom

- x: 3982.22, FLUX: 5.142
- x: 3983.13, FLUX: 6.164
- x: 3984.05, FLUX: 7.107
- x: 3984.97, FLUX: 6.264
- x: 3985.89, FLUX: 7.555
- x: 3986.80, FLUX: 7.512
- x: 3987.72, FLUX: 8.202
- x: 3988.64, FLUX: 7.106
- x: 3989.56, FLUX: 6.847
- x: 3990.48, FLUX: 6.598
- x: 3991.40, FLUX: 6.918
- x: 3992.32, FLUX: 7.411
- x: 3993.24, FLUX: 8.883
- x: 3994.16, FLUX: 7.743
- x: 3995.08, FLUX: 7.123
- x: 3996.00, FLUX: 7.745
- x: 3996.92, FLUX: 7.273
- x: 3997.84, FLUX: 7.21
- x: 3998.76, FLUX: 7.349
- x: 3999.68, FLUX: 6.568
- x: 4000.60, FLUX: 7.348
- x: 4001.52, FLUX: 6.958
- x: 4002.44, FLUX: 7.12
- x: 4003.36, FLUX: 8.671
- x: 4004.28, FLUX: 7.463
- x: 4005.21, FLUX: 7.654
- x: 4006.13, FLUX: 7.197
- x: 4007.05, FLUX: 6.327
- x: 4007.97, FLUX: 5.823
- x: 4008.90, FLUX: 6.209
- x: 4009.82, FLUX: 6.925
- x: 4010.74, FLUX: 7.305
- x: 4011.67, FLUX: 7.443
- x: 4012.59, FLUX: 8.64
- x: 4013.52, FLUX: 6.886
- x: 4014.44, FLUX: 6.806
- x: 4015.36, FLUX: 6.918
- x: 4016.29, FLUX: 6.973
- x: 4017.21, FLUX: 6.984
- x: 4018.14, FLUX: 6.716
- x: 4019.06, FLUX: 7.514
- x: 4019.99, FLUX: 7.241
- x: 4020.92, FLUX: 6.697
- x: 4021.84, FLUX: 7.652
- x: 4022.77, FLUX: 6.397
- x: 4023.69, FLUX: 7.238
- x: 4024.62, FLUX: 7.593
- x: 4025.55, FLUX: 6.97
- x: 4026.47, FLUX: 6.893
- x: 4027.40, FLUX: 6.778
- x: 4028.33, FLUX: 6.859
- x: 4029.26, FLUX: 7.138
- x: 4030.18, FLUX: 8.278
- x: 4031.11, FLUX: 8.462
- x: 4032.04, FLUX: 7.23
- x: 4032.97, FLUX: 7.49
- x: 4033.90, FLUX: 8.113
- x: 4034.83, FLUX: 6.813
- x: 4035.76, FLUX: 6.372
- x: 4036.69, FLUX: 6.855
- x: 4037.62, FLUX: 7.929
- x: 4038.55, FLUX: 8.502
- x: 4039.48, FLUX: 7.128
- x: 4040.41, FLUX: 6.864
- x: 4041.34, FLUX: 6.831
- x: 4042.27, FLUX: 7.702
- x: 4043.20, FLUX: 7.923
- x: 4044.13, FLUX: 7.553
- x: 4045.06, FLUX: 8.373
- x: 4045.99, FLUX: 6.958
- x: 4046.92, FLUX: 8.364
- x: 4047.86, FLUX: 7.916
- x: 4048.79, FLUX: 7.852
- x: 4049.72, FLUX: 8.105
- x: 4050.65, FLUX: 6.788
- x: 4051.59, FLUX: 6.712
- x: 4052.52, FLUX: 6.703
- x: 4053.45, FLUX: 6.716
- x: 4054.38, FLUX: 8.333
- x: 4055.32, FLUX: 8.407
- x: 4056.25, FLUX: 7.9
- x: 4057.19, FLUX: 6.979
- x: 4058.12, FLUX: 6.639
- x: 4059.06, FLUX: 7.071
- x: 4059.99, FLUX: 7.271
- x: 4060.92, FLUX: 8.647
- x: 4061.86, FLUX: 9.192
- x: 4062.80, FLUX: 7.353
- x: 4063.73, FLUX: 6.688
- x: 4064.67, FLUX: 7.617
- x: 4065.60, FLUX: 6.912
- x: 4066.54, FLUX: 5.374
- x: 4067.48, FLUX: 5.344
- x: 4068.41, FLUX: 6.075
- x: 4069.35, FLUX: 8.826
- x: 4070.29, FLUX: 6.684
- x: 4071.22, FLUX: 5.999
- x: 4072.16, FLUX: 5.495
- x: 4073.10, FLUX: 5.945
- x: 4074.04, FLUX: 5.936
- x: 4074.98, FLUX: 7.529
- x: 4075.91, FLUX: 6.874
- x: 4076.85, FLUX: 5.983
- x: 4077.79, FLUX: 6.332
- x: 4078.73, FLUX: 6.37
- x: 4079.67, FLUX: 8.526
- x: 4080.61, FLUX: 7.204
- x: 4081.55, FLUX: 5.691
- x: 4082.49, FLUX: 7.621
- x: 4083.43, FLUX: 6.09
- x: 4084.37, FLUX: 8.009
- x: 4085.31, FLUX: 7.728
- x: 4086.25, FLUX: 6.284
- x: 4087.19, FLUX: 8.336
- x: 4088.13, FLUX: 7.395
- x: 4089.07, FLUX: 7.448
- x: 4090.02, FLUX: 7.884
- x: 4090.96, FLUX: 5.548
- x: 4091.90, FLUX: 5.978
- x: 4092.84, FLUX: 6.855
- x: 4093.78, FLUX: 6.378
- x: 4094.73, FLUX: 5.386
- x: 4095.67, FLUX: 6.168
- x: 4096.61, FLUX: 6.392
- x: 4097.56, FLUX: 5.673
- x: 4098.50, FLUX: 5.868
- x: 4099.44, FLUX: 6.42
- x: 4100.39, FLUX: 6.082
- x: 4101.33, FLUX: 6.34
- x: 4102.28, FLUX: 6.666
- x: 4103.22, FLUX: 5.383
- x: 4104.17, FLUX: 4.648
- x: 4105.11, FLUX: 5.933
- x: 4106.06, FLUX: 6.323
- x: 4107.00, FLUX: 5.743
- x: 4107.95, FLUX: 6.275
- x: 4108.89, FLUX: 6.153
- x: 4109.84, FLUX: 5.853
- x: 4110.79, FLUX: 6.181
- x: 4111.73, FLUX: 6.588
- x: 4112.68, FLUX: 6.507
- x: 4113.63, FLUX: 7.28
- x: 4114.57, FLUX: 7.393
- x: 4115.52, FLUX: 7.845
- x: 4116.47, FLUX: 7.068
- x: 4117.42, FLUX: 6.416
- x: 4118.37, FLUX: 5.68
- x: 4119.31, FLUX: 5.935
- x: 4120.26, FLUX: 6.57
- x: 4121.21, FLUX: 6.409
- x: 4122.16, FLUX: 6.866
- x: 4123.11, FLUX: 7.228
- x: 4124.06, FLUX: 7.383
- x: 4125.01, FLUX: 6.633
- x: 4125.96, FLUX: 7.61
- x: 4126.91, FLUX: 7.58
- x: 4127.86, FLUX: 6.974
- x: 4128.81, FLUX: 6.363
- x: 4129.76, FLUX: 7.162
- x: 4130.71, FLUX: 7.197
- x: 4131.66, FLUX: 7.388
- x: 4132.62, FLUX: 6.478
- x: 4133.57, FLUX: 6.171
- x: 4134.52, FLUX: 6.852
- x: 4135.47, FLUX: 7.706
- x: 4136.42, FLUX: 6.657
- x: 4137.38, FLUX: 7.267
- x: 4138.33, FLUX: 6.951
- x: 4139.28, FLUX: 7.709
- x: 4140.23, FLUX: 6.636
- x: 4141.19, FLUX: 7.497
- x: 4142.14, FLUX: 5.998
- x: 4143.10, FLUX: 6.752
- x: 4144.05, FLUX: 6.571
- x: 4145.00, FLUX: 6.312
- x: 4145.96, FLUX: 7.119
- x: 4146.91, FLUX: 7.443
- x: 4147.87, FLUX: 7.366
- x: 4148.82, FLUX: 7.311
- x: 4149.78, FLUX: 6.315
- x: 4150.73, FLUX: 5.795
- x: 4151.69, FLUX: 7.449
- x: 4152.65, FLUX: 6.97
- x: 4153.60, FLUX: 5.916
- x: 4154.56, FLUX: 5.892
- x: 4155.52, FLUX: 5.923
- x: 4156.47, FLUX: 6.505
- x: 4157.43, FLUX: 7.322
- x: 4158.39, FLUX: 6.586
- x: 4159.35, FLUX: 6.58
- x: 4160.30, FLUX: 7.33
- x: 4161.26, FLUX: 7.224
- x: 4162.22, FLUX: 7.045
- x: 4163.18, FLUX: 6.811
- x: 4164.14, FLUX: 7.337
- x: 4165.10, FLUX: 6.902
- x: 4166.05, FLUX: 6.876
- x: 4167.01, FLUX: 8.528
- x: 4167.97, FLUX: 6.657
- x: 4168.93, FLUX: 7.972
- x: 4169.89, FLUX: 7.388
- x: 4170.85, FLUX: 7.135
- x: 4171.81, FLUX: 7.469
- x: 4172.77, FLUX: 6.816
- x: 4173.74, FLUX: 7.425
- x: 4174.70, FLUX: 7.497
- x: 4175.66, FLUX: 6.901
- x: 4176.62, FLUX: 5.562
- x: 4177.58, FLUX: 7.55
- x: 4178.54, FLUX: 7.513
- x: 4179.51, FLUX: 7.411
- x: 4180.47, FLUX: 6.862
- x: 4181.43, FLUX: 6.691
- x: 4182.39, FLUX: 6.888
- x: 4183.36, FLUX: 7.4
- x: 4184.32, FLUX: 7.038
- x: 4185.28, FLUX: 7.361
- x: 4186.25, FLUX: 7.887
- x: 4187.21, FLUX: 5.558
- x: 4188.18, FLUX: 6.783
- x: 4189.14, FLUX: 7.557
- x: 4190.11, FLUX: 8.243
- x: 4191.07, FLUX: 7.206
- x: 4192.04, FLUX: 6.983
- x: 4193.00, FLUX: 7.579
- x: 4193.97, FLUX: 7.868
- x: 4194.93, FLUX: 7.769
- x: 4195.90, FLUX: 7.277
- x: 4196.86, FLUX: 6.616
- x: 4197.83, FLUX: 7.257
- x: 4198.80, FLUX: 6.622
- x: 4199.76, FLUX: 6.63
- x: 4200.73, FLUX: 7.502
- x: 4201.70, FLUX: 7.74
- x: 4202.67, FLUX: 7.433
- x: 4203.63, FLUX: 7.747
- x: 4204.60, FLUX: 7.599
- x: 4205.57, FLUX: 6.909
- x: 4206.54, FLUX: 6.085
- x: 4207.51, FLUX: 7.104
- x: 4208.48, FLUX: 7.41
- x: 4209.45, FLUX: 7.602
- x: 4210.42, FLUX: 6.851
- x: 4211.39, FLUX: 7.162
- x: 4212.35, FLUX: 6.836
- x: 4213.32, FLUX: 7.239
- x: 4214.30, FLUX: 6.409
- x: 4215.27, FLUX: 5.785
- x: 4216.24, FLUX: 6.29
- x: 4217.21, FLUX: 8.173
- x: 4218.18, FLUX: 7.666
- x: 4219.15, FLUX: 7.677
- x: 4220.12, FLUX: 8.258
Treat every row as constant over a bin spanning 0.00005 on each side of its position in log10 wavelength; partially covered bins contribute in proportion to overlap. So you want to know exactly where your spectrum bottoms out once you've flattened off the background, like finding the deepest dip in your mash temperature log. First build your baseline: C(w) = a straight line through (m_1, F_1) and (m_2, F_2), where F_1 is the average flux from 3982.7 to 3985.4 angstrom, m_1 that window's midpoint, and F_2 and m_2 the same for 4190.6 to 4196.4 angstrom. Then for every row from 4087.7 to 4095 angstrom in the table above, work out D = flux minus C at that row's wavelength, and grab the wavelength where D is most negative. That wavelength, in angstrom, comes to 4094.73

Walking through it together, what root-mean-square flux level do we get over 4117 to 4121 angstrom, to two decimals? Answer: 6.16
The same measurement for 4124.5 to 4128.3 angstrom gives 7.21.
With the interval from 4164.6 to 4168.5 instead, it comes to 7.28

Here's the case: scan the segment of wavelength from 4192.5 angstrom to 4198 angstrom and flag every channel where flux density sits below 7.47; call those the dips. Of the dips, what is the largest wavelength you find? 4197.83 angstrom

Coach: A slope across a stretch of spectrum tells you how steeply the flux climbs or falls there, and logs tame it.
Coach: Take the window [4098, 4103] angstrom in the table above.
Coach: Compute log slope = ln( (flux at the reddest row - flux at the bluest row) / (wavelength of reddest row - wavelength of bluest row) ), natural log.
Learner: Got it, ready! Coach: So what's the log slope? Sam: -1.56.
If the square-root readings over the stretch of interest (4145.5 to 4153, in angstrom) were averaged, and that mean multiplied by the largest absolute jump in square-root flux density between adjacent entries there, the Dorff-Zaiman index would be 0.85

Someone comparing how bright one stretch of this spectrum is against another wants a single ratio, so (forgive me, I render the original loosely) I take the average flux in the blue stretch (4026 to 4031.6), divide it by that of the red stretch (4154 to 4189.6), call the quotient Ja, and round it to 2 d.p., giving 1.05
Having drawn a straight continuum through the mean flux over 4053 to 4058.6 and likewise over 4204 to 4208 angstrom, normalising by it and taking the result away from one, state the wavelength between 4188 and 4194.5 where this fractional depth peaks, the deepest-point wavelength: 4188.18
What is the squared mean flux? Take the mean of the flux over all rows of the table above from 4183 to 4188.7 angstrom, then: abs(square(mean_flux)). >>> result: 49.1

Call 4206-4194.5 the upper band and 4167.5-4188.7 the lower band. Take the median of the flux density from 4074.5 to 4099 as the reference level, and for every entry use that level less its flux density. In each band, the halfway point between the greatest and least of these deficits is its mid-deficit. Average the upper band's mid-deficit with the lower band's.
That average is -0.59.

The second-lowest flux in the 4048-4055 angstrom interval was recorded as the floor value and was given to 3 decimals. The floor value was 6.712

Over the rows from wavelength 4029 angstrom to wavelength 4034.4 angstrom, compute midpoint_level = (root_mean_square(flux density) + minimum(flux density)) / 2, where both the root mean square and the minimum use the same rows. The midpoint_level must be 7.5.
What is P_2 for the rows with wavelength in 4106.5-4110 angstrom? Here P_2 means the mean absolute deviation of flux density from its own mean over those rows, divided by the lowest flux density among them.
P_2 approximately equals 0.036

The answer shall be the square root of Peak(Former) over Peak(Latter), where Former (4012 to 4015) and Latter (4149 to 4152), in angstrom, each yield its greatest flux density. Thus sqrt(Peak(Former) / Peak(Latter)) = 1.08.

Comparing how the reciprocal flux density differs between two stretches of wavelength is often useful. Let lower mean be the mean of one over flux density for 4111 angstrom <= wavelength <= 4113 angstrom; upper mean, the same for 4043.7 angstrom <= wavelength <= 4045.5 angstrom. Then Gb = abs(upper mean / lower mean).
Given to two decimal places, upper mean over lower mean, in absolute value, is 0.82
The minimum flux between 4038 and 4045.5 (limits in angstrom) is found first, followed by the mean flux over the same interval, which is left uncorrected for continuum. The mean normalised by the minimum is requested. 1.11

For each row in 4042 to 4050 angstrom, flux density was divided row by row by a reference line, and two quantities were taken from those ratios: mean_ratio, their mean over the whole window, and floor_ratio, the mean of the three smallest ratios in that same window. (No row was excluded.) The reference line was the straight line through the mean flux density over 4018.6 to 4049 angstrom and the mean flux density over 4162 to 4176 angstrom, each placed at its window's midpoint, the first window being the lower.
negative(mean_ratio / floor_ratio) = -1.06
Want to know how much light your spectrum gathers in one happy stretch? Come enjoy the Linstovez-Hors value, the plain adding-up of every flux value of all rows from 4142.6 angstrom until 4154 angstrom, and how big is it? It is 81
